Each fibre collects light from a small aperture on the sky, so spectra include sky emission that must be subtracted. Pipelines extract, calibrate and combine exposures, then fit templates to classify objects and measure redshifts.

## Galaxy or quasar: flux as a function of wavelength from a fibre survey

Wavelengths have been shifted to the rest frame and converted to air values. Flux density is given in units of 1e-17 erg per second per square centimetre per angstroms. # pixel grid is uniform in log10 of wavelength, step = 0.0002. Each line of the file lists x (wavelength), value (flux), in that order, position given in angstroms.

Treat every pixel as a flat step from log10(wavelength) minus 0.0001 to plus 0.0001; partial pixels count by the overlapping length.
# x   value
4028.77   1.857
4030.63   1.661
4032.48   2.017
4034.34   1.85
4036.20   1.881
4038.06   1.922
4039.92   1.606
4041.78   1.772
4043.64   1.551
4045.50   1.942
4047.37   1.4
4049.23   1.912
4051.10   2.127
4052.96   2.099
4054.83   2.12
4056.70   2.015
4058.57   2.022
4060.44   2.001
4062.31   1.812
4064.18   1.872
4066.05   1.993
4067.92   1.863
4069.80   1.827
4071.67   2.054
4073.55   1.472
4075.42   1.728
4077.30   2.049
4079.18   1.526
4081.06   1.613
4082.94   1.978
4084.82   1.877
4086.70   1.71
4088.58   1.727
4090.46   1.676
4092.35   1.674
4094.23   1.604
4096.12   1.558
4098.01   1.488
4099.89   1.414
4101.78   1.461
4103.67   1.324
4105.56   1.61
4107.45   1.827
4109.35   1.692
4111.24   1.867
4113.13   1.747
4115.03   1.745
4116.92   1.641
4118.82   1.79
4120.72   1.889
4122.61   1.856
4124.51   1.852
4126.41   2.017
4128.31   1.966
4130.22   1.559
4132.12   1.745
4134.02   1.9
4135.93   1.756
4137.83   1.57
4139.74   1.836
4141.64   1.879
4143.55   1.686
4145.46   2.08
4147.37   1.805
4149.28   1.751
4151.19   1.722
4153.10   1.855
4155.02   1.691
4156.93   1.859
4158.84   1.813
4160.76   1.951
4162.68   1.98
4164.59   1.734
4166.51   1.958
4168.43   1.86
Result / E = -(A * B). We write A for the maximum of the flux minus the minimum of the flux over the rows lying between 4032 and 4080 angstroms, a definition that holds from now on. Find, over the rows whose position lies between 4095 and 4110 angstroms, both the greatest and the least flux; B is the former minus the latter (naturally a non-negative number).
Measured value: -0.37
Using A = 0.7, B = 0.50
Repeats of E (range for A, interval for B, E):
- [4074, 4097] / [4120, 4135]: -0.24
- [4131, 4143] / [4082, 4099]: -0.16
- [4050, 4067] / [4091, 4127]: -0.22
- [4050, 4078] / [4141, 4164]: -0.26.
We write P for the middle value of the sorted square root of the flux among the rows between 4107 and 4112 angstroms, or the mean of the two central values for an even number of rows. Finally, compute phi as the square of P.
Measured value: 1.83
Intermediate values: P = 1.35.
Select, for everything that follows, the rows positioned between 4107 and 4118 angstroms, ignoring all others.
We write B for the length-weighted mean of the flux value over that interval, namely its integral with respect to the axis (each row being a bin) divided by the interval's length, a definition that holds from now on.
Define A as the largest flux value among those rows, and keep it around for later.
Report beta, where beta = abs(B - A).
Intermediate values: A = 1.867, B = 1.75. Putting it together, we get 0.12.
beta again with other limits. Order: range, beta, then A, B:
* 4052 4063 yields 0.10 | 2.12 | 2.02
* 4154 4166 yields 0.14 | 1.98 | 1.84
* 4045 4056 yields 0.19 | 2.127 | 1.93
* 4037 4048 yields 0.23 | 1.942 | 1.71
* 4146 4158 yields 0.07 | 1.859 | 1.79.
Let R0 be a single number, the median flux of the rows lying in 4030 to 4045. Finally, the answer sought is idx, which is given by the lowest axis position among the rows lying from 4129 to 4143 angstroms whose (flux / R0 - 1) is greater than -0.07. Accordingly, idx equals 4132.12 angstroms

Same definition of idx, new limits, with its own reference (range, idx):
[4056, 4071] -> 4056.70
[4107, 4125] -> 4107.45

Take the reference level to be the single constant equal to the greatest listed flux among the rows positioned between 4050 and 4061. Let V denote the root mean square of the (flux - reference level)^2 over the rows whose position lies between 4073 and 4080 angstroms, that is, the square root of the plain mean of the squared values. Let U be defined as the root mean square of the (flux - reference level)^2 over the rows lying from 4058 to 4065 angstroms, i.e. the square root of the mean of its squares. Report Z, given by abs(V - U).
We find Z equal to 0.23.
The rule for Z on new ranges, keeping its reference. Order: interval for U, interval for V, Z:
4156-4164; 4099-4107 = 0.42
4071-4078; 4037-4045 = 0.00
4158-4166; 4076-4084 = 0.13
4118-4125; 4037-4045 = 0.14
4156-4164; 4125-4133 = 0.11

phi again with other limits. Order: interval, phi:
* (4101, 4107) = 1.46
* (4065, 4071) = 1.86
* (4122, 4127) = 1.86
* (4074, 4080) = 1.73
